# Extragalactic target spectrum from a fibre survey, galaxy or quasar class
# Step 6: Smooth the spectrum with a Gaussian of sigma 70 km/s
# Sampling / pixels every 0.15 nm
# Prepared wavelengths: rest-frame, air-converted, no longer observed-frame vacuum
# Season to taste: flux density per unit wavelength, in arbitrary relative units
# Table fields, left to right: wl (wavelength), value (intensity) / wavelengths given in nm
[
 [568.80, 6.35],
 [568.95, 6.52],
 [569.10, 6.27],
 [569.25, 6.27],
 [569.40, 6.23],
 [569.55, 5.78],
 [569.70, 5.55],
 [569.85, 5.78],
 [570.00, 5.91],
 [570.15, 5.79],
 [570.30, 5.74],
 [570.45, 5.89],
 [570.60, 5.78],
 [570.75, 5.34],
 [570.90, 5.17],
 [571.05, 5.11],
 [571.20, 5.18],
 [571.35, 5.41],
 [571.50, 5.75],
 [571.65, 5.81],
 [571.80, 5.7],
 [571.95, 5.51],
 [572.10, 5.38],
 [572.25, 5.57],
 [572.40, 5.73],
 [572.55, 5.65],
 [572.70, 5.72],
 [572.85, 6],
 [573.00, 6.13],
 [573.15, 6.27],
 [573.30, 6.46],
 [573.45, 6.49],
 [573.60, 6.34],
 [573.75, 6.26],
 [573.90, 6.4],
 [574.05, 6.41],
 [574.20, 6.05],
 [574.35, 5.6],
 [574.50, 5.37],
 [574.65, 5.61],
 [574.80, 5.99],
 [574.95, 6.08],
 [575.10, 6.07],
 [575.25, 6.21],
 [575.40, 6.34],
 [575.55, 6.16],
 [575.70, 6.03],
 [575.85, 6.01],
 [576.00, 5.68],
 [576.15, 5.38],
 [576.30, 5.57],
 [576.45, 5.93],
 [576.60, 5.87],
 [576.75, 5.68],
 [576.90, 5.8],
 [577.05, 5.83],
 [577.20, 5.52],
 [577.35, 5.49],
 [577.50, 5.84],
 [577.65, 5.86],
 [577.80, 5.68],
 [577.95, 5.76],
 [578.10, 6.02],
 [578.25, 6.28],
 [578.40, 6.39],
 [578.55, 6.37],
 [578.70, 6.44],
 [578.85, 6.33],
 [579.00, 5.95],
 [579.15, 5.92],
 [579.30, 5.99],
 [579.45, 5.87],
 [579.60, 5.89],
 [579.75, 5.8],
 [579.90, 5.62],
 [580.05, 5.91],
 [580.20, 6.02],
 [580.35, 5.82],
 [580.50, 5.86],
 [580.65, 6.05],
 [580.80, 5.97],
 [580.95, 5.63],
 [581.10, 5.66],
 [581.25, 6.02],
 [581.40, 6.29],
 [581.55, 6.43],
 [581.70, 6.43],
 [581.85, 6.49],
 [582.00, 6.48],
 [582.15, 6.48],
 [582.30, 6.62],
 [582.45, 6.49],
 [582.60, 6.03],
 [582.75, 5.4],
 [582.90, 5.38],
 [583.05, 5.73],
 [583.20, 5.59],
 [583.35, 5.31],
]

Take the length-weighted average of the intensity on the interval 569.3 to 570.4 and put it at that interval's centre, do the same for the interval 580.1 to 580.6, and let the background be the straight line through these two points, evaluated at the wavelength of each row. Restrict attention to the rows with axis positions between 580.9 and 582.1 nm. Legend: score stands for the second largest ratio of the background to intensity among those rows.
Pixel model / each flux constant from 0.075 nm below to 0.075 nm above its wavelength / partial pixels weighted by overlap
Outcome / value 1.04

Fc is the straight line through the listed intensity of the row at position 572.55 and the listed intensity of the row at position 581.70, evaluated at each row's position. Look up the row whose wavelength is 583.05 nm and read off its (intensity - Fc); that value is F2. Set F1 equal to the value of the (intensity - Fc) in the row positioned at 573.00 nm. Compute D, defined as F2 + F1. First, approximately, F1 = 0.4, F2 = -0.8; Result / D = -0.4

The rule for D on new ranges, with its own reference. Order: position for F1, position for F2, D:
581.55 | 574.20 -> 0.3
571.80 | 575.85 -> 0.2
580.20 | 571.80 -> -0.2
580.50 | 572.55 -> -0.5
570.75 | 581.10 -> -0.9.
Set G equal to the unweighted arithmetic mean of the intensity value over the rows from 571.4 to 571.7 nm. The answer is 5.78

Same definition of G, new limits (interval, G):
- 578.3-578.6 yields 6.38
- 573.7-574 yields 6.33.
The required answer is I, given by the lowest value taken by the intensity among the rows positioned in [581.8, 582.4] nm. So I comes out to 6.48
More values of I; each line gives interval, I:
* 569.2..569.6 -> 5.78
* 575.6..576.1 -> 5.68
